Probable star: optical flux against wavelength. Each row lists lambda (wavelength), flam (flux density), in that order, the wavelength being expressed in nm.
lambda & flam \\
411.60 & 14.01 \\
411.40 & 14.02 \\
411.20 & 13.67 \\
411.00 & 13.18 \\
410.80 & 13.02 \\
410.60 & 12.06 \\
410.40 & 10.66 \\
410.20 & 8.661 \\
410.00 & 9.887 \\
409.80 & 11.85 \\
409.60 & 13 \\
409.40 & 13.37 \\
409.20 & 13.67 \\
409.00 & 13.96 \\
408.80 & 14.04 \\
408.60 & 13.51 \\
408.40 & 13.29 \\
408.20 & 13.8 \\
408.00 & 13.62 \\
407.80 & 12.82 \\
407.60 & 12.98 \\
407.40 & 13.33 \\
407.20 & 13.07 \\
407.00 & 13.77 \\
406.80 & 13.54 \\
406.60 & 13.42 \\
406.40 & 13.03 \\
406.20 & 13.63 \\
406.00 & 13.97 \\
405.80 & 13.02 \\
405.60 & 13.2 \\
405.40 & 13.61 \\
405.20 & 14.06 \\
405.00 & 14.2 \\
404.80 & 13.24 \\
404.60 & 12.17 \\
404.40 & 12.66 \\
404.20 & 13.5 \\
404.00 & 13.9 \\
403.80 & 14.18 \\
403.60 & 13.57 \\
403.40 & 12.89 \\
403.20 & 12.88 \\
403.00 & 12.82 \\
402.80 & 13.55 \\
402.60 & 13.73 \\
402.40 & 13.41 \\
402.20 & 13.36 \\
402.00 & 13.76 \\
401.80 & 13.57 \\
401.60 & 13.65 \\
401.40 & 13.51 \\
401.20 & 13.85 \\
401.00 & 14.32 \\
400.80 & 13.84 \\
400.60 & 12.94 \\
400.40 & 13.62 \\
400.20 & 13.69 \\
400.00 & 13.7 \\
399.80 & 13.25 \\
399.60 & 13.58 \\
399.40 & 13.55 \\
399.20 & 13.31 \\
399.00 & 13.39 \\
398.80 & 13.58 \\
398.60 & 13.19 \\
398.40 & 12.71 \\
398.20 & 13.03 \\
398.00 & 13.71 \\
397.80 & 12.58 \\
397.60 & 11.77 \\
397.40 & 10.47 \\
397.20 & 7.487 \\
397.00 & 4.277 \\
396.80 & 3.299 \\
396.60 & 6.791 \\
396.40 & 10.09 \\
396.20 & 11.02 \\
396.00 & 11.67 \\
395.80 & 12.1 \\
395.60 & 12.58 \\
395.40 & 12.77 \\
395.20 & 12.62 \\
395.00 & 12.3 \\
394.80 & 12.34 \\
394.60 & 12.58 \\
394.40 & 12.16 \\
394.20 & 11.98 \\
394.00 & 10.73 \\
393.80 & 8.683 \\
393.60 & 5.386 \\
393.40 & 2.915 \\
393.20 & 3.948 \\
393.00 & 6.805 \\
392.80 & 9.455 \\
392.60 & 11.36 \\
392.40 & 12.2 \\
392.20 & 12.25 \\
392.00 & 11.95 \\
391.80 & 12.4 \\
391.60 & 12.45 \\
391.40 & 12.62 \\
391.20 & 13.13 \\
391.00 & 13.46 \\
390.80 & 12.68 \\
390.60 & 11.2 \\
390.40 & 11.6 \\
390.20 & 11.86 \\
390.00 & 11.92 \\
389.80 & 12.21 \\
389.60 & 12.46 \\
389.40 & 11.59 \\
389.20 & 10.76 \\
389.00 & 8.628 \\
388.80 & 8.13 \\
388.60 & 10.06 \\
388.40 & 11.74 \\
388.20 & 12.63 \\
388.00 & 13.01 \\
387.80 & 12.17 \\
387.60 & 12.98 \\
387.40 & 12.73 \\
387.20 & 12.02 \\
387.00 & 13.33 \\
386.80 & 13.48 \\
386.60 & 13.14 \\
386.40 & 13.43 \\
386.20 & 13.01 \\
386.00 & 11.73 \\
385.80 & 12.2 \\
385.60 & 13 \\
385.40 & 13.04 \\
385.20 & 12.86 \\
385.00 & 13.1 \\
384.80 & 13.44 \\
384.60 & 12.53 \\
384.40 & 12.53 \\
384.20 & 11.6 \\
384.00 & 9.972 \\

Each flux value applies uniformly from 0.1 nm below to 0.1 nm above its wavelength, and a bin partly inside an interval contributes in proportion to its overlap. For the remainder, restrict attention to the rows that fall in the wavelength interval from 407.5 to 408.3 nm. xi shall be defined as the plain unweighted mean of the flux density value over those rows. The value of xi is 13.3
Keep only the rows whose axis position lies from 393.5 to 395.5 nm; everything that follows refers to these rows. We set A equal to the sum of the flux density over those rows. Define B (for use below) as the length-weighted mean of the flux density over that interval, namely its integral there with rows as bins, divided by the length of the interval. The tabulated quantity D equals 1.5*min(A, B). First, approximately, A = 112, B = 11.2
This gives 16.7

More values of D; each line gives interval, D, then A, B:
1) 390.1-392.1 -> 18.5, 123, 12.3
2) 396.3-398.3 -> 14.0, 94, 9.4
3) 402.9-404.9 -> 19.8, 132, 13.2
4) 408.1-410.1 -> 19.6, 130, 13.0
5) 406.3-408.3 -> 20.0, 133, 13.3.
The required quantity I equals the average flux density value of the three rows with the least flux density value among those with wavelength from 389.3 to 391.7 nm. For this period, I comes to 11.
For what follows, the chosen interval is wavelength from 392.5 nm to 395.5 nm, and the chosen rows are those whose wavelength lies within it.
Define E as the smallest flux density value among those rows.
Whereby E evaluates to 2.915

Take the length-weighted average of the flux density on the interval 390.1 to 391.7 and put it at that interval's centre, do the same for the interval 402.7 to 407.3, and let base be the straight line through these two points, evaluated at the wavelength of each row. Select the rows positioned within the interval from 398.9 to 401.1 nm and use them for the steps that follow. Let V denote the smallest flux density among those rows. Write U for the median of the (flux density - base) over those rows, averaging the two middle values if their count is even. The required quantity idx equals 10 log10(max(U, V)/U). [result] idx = 13.6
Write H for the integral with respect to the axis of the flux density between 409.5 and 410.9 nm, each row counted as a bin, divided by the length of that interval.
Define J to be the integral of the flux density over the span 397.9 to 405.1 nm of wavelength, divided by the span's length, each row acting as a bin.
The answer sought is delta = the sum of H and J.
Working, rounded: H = 11.3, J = 13.4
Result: 24.7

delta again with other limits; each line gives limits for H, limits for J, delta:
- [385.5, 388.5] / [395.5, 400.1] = 24.1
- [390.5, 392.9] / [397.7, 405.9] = 25.5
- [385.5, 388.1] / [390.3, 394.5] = 23.2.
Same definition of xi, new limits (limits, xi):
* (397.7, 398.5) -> 13.0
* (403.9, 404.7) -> 13.1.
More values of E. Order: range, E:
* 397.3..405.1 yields 10.47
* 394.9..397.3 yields 3.299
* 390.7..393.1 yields 6.805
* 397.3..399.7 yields 10.47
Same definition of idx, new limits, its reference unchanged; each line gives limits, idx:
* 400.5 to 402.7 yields 14.1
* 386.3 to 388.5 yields 11.4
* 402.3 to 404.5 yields 17.8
